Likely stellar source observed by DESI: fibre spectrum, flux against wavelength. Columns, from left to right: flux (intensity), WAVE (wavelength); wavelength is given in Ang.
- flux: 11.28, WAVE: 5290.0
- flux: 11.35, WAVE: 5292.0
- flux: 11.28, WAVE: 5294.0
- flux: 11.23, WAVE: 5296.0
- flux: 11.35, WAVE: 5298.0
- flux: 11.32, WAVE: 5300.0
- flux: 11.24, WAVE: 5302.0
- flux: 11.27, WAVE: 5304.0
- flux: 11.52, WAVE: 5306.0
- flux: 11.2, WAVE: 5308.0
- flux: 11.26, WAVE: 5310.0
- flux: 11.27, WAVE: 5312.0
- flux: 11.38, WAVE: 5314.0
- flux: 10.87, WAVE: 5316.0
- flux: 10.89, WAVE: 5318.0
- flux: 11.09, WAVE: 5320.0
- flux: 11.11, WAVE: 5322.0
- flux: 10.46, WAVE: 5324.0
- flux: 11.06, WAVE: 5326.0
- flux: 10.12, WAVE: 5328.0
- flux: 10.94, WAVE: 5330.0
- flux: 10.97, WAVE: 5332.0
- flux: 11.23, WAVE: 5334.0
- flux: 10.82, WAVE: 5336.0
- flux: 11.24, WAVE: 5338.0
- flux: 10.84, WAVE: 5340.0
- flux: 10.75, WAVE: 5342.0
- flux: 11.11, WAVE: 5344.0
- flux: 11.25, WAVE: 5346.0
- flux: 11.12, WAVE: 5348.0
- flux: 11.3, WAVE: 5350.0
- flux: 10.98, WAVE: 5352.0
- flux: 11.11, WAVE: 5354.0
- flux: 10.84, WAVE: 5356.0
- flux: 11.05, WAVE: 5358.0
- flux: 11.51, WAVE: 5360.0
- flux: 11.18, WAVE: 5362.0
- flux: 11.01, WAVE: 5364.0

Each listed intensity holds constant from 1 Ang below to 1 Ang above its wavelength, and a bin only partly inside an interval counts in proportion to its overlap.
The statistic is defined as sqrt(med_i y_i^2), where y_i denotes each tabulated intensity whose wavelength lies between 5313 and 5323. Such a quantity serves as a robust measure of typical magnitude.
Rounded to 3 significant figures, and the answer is 11.1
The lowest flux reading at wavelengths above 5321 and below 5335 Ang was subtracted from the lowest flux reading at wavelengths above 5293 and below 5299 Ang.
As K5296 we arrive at 1.11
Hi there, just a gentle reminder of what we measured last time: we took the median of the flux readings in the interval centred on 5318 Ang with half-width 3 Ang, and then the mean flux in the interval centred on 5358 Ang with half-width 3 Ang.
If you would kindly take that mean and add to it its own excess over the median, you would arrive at 11.4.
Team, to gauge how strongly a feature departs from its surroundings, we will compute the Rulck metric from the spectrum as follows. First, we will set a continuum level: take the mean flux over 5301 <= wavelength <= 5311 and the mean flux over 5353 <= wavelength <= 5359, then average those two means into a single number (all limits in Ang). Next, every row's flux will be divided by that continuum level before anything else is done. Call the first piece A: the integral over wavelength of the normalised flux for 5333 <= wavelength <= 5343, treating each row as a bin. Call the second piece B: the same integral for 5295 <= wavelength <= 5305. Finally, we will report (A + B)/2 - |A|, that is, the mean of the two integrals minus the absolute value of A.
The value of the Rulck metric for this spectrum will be 0.14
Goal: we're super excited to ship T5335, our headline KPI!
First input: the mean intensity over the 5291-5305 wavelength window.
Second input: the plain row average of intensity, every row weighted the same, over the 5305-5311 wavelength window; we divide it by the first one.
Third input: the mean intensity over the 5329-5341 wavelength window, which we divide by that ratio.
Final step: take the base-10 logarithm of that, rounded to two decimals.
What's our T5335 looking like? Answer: 1.04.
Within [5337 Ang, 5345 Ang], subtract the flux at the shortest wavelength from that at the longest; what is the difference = -0.13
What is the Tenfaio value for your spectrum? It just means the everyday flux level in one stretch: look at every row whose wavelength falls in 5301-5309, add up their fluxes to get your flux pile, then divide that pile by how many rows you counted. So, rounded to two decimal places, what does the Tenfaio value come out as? 11.31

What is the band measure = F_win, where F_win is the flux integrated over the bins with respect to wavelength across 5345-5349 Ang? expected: 44.7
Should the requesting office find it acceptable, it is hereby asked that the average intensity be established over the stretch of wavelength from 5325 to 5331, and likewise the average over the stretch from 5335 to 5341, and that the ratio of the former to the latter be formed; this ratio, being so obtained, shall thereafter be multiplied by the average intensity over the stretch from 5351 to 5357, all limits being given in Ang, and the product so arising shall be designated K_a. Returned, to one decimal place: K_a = 10.7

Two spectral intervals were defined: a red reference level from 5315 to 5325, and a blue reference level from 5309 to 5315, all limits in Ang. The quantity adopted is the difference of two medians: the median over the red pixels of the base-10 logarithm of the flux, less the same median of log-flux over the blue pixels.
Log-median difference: -0.015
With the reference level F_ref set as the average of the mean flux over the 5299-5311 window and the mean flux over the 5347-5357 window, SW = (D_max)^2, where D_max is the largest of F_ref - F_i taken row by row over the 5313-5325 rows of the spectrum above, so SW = 0.53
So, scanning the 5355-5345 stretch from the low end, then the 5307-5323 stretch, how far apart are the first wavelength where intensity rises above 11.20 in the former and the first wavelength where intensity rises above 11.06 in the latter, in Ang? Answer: 38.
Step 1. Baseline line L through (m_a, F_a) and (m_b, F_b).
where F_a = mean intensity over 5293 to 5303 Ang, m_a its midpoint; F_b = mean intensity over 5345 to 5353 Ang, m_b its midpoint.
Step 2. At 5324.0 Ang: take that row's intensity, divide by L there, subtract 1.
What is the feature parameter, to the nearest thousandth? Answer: -0.068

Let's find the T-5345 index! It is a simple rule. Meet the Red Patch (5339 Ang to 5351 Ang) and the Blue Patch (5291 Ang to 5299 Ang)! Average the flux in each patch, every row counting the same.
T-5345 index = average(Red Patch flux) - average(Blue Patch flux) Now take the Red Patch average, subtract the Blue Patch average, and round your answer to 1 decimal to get -0.2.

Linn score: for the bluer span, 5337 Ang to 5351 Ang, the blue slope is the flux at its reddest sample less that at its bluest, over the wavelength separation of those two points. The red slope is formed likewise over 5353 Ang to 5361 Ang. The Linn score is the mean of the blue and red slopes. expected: 0.036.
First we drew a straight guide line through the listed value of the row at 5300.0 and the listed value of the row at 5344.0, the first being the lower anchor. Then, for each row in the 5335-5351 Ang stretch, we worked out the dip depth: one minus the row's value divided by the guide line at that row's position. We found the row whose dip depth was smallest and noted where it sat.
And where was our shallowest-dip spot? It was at 5350.0 Ang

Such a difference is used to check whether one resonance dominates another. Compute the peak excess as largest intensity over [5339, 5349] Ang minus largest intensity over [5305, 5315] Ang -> -0.27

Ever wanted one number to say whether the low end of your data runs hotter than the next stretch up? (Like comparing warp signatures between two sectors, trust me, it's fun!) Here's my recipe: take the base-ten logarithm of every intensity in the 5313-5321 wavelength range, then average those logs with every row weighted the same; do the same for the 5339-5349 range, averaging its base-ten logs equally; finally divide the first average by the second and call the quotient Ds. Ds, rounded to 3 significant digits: 1.00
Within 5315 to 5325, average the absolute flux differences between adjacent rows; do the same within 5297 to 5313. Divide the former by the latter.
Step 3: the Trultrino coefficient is 2.0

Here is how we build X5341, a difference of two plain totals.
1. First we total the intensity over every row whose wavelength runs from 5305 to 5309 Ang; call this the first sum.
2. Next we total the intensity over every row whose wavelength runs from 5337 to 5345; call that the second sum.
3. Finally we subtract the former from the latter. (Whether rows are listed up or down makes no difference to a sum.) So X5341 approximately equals 21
